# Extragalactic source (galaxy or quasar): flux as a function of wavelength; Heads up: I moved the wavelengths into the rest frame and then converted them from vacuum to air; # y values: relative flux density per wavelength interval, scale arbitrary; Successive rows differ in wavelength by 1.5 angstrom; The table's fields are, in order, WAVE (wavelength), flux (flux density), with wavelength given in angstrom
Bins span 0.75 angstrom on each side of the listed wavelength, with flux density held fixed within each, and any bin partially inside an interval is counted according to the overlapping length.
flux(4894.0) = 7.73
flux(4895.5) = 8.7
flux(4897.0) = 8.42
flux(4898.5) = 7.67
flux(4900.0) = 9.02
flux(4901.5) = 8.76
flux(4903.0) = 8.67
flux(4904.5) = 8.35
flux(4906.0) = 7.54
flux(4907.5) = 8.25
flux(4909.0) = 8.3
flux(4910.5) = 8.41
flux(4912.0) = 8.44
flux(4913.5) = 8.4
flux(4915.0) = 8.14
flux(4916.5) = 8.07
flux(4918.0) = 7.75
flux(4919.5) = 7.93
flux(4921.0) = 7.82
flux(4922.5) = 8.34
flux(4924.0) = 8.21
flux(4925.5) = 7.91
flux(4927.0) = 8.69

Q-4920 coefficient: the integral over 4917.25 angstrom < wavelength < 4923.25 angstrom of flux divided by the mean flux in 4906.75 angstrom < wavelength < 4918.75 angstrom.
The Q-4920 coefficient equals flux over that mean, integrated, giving 5.81 angstrom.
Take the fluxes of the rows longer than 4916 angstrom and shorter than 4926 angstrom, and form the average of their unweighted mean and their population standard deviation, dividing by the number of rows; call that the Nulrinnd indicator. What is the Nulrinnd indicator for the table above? 4.10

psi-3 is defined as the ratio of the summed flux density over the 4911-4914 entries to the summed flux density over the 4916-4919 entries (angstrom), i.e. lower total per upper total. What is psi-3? 1.06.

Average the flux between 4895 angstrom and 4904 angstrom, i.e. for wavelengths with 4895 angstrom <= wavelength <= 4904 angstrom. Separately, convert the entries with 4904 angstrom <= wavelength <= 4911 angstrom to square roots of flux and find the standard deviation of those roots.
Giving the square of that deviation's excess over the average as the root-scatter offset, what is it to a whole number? 72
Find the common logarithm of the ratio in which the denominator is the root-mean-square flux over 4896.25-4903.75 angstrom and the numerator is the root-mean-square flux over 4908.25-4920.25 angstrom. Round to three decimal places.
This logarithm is -0.018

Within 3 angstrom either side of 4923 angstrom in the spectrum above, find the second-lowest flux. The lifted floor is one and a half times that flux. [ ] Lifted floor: 11.9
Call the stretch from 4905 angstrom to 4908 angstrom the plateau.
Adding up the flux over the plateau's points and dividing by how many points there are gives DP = 7.9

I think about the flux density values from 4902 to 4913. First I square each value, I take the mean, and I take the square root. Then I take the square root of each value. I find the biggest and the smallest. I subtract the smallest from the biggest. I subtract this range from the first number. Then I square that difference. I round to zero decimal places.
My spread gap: 65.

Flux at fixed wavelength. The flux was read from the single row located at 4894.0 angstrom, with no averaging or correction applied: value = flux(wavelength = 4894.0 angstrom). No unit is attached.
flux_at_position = 7.73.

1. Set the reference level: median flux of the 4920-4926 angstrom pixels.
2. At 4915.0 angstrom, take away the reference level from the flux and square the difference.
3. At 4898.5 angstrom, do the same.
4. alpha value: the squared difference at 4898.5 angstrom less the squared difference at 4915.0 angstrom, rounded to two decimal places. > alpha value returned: 0.15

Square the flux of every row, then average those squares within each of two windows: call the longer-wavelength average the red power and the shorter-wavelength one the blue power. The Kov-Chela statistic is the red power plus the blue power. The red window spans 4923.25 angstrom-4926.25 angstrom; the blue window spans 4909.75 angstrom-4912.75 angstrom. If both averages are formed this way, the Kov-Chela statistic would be 136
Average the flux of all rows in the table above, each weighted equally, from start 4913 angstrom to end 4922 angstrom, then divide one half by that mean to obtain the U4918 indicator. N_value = 0.0624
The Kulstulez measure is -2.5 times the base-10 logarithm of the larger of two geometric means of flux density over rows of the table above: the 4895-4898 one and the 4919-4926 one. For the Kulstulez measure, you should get -2.33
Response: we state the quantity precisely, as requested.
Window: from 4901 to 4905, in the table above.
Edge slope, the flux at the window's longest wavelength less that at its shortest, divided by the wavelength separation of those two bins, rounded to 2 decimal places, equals -0.14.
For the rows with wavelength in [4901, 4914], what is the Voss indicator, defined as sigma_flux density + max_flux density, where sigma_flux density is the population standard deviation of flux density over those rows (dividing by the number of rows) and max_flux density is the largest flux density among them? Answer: 9.1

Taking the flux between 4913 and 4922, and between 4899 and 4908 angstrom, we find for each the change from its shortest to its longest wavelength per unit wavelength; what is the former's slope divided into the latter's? 1.3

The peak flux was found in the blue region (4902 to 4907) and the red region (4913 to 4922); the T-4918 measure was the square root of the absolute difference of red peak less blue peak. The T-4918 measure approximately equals 0.5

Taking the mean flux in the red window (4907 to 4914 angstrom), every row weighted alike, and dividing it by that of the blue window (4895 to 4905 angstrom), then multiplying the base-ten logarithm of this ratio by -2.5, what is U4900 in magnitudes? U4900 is 0.02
